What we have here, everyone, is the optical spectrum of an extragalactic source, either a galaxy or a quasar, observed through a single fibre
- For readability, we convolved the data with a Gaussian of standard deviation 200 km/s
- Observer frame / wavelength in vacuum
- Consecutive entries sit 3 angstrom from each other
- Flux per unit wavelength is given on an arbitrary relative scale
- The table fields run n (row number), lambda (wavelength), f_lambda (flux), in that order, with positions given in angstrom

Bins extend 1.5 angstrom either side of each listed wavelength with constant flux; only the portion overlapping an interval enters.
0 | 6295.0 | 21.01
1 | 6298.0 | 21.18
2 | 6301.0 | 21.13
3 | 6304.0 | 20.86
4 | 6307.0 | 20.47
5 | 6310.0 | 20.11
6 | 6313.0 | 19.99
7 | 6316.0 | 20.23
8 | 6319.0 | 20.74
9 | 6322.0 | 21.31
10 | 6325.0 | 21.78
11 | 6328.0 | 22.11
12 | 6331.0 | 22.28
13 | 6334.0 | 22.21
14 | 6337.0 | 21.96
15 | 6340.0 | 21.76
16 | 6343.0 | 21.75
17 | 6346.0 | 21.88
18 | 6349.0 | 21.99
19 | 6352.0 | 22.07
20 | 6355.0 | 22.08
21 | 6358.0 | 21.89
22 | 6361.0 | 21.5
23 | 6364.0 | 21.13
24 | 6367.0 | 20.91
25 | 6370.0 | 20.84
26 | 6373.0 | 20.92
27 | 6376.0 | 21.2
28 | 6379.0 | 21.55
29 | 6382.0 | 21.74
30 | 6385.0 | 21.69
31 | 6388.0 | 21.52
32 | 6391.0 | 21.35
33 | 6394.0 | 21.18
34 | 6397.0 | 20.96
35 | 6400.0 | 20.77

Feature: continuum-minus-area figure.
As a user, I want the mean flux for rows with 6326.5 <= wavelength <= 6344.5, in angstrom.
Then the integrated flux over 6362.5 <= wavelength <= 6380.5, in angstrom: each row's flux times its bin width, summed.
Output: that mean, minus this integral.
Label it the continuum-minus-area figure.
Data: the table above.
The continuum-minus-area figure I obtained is -358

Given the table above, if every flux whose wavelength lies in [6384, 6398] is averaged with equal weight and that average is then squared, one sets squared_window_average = 455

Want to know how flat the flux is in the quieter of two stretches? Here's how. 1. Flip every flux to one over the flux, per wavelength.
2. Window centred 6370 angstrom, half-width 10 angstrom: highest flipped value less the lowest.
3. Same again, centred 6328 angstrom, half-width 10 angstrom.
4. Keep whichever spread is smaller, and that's 0.0016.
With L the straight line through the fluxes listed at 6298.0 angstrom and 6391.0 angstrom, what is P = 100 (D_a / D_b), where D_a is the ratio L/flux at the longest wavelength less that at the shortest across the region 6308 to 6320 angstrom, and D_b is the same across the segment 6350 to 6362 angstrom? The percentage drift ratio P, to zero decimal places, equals -119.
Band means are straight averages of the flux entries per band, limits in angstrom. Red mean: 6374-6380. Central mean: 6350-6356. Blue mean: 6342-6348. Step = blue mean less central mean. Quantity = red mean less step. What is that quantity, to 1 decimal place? 21.6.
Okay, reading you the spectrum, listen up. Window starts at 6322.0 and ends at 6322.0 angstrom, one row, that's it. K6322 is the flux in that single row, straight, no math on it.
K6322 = 21.31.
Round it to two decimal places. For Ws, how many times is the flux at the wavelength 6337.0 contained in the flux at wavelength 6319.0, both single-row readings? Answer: 0.94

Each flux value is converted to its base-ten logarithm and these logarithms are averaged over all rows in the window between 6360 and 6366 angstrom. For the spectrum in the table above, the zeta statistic 1.33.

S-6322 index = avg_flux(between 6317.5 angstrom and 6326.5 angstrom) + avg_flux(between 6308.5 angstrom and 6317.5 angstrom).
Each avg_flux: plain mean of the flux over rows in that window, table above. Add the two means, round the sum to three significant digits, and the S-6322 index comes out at 41.4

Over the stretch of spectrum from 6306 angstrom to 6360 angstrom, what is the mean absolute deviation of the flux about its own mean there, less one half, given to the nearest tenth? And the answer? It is 0.2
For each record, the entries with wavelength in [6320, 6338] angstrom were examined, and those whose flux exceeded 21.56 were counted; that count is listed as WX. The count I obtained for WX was 5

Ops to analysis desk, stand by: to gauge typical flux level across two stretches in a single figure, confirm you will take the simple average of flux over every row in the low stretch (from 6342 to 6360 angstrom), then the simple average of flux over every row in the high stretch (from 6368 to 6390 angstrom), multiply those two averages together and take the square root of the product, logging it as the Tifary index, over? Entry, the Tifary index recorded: 21.6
